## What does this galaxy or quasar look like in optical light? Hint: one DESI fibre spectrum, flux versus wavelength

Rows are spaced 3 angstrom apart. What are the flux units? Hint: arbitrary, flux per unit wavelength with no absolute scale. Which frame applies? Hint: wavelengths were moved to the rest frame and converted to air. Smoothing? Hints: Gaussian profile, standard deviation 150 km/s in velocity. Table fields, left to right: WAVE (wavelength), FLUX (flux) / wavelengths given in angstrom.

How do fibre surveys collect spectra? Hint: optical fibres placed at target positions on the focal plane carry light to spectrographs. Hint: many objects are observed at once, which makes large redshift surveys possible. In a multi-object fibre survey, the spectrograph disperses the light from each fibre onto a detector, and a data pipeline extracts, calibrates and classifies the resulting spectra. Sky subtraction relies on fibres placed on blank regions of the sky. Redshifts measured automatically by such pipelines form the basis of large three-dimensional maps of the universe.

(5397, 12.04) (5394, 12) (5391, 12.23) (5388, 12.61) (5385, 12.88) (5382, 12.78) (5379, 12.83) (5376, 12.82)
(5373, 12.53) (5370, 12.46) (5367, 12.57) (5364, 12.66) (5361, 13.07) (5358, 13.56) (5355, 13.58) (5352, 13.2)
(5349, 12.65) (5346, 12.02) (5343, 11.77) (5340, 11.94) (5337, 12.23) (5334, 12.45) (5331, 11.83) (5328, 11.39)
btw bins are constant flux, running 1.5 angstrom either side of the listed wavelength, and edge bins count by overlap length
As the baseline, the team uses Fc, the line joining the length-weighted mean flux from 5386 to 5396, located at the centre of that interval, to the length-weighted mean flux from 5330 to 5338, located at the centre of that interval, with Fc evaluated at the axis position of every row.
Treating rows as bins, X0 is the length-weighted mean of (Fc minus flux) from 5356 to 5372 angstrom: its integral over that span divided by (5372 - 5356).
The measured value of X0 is -0.6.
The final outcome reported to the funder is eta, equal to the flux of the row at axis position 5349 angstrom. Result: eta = 12.65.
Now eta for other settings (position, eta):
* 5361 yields 13.07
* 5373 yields 12.53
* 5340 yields 11.94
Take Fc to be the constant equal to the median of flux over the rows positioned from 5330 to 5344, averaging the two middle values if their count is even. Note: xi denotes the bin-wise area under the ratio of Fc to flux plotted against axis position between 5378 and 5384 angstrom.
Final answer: 5.59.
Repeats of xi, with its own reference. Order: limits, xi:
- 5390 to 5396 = 5.92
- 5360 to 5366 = 5.59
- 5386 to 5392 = 5.74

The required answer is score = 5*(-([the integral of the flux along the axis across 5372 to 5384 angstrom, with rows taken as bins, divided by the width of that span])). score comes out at -63.8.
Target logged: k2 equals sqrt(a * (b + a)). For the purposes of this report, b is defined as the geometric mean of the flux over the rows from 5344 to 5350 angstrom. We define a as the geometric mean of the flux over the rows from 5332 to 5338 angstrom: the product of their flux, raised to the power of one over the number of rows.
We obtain 17.4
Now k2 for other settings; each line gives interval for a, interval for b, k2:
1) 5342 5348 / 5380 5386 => 17.1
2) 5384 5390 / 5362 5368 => 18.0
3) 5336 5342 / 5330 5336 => 17.1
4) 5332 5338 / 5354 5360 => 17.9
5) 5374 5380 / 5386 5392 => 18.0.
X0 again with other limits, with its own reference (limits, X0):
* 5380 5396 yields -0.2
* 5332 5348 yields 0.1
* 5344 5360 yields -0.7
